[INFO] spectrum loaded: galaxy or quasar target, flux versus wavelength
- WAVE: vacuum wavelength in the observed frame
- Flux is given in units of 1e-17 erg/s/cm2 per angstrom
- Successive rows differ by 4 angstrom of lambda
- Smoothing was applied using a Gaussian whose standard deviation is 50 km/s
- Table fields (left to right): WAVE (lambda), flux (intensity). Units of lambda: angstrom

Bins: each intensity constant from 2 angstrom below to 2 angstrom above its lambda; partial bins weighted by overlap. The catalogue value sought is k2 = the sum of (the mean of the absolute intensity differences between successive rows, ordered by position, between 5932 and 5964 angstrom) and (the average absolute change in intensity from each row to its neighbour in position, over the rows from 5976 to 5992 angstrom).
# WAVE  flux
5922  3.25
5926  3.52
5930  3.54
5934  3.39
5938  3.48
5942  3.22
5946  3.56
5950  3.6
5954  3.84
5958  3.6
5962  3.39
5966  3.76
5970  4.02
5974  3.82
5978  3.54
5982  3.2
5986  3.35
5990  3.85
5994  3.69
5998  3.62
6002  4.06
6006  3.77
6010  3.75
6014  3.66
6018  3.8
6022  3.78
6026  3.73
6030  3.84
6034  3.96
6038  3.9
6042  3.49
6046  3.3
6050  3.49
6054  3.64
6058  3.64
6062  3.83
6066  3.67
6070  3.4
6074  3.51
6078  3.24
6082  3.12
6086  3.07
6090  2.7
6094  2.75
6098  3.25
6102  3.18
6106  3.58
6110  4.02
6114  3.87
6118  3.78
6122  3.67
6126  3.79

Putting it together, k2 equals 0.53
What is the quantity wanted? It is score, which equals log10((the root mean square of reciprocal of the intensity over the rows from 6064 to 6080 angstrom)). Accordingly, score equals -0.54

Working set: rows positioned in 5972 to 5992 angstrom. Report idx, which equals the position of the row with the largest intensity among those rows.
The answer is 5990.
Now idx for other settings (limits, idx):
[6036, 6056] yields 6038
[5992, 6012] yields 6002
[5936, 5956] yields 5954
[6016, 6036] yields 6034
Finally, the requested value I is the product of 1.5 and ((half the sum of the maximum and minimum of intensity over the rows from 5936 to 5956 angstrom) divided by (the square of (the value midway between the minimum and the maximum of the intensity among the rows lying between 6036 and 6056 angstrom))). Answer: 0.41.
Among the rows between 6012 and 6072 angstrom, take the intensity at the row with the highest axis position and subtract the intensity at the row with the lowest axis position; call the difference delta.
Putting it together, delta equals -0.3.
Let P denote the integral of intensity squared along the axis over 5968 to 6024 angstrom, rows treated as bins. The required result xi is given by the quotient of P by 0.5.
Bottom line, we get 1545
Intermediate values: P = 773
